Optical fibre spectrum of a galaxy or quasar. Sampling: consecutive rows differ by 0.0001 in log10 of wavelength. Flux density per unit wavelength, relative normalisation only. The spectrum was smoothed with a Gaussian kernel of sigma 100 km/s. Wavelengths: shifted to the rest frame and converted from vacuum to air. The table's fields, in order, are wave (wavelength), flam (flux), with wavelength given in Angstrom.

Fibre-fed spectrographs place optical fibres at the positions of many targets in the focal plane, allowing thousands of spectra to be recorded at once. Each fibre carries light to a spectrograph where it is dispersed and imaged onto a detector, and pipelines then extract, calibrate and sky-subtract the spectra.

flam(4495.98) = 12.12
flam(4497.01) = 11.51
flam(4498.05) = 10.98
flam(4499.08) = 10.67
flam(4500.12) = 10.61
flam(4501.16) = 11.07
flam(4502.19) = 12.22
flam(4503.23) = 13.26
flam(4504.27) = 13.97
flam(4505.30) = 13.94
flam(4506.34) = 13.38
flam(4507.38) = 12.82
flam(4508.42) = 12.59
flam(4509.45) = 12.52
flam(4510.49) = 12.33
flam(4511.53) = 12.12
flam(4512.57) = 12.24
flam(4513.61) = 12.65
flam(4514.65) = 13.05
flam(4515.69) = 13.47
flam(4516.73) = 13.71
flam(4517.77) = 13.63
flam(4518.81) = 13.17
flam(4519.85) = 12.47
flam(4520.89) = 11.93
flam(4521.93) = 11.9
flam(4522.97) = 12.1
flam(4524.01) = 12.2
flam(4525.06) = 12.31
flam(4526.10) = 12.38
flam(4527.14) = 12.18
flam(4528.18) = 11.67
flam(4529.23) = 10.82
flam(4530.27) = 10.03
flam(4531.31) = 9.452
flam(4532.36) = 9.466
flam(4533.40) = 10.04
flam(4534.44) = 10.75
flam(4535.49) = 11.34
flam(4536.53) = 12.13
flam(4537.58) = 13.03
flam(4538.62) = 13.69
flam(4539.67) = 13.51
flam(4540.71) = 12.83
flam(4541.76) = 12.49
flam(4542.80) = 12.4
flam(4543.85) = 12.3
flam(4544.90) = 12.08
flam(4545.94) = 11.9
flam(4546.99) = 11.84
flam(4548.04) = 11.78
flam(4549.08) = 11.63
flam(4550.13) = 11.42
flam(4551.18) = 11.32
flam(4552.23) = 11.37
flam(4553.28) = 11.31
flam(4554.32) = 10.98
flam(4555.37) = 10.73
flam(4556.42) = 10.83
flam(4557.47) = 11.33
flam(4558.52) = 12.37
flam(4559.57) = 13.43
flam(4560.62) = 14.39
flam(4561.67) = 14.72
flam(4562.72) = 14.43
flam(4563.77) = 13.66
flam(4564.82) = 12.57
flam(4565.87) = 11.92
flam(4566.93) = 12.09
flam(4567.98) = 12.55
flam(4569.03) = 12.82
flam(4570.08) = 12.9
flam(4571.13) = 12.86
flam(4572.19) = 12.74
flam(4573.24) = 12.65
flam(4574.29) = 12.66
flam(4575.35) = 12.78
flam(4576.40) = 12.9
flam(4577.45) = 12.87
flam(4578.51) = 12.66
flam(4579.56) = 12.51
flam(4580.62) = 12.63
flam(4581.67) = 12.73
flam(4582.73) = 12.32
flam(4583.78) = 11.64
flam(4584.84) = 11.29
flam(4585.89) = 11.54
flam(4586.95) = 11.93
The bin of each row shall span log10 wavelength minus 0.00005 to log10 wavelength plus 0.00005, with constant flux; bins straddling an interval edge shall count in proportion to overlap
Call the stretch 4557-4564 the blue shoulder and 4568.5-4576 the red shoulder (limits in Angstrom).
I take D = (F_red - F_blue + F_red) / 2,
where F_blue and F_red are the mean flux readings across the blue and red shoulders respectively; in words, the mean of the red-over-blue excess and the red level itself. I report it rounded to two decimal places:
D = 6.04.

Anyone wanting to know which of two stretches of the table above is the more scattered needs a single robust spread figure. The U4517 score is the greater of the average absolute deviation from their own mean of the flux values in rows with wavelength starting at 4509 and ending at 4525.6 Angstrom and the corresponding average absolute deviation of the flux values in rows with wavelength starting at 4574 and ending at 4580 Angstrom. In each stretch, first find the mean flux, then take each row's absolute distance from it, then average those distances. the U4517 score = 0.5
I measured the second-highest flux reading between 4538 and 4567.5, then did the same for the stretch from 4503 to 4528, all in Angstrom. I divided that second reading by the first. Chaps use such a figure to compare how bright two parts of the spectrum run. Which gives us 0.97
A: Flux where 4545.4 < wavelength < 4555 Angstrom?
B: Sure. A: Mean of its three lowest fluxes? 11.2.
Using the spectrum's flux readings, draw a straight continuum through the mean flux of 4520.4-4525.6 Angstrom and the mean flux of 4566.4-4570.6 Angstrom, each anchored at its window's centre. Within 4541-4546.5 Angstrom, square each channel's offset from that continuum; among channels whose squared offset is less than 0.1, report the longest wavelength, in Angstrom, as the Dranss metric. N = 4544.90 Angstrom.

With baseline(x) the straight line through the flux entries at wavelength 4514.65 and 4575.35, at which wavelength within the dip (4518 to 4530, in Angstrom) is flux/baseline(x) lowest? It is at 4529.23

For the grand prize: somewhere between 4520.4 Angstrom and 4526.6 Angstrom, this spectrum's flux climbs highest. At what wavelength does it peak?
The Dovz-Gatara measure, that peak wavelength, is 4526.10 Angstrom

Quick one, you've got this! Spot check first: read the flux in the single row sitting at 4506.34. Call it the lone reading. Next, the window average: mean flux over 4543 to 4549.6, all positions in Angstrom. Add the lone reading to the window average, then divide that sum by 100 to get 0.253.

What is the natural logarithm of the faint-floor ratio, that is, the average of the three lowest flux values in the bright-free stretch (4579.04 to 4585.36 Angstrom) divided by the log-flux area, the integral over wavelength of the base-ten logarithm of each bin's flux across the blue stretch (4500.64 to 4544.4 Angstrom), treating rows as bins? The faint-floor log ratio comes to -1.4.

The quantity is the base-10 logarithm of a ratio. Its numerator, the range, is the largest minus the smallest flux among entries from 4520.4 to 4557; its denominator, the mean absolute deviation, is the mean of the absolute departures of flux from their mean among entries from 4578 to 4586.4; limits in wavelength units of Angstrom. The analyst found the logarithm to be 0.92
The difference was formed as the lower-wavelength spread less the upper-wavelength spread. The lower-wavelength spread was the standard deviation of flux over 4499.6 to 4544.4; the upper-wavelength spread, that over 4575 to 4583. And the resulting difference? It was 1.0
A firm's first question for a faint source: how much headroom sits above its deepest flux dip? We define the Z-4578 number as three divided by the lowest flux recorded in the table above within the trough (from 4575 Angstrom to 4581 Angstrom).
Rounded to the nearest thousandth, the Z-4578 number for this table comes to 0.240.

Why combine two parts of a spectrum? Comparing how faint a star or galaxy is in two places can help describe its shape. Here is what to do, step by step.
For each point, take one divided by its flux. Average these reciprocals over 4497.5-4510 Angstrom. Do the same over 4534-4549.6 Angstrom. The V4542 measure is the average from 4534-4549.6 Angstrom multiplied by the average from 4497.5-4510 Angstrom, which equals 0.0067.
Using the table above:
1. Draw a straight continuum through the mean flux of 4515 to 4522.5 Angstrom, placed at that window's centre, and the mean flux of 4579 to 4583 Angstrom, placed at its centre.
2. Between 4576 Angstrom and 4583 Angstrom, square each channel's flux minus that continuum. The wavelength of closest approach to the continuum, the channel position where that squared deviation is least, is 4579.56 Angstrom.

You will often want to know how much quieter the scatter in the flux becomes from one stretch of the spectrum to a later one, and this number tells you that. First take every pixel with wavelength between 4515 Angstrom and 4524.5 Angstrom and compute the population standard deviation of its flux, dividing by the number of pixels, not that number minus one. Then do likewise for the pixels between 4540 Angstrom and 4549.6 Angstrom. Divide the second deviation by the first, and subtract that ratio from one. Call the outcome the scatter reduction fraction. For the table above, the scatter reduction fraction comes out 0.5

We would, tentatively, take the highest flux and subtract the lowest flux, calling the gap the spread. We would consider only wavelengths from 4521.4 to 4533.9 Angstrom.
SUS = 2.9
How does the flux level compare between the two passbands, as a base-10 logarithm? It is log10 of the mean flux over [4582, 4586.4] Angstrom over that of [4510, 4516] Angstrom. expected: -0.03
